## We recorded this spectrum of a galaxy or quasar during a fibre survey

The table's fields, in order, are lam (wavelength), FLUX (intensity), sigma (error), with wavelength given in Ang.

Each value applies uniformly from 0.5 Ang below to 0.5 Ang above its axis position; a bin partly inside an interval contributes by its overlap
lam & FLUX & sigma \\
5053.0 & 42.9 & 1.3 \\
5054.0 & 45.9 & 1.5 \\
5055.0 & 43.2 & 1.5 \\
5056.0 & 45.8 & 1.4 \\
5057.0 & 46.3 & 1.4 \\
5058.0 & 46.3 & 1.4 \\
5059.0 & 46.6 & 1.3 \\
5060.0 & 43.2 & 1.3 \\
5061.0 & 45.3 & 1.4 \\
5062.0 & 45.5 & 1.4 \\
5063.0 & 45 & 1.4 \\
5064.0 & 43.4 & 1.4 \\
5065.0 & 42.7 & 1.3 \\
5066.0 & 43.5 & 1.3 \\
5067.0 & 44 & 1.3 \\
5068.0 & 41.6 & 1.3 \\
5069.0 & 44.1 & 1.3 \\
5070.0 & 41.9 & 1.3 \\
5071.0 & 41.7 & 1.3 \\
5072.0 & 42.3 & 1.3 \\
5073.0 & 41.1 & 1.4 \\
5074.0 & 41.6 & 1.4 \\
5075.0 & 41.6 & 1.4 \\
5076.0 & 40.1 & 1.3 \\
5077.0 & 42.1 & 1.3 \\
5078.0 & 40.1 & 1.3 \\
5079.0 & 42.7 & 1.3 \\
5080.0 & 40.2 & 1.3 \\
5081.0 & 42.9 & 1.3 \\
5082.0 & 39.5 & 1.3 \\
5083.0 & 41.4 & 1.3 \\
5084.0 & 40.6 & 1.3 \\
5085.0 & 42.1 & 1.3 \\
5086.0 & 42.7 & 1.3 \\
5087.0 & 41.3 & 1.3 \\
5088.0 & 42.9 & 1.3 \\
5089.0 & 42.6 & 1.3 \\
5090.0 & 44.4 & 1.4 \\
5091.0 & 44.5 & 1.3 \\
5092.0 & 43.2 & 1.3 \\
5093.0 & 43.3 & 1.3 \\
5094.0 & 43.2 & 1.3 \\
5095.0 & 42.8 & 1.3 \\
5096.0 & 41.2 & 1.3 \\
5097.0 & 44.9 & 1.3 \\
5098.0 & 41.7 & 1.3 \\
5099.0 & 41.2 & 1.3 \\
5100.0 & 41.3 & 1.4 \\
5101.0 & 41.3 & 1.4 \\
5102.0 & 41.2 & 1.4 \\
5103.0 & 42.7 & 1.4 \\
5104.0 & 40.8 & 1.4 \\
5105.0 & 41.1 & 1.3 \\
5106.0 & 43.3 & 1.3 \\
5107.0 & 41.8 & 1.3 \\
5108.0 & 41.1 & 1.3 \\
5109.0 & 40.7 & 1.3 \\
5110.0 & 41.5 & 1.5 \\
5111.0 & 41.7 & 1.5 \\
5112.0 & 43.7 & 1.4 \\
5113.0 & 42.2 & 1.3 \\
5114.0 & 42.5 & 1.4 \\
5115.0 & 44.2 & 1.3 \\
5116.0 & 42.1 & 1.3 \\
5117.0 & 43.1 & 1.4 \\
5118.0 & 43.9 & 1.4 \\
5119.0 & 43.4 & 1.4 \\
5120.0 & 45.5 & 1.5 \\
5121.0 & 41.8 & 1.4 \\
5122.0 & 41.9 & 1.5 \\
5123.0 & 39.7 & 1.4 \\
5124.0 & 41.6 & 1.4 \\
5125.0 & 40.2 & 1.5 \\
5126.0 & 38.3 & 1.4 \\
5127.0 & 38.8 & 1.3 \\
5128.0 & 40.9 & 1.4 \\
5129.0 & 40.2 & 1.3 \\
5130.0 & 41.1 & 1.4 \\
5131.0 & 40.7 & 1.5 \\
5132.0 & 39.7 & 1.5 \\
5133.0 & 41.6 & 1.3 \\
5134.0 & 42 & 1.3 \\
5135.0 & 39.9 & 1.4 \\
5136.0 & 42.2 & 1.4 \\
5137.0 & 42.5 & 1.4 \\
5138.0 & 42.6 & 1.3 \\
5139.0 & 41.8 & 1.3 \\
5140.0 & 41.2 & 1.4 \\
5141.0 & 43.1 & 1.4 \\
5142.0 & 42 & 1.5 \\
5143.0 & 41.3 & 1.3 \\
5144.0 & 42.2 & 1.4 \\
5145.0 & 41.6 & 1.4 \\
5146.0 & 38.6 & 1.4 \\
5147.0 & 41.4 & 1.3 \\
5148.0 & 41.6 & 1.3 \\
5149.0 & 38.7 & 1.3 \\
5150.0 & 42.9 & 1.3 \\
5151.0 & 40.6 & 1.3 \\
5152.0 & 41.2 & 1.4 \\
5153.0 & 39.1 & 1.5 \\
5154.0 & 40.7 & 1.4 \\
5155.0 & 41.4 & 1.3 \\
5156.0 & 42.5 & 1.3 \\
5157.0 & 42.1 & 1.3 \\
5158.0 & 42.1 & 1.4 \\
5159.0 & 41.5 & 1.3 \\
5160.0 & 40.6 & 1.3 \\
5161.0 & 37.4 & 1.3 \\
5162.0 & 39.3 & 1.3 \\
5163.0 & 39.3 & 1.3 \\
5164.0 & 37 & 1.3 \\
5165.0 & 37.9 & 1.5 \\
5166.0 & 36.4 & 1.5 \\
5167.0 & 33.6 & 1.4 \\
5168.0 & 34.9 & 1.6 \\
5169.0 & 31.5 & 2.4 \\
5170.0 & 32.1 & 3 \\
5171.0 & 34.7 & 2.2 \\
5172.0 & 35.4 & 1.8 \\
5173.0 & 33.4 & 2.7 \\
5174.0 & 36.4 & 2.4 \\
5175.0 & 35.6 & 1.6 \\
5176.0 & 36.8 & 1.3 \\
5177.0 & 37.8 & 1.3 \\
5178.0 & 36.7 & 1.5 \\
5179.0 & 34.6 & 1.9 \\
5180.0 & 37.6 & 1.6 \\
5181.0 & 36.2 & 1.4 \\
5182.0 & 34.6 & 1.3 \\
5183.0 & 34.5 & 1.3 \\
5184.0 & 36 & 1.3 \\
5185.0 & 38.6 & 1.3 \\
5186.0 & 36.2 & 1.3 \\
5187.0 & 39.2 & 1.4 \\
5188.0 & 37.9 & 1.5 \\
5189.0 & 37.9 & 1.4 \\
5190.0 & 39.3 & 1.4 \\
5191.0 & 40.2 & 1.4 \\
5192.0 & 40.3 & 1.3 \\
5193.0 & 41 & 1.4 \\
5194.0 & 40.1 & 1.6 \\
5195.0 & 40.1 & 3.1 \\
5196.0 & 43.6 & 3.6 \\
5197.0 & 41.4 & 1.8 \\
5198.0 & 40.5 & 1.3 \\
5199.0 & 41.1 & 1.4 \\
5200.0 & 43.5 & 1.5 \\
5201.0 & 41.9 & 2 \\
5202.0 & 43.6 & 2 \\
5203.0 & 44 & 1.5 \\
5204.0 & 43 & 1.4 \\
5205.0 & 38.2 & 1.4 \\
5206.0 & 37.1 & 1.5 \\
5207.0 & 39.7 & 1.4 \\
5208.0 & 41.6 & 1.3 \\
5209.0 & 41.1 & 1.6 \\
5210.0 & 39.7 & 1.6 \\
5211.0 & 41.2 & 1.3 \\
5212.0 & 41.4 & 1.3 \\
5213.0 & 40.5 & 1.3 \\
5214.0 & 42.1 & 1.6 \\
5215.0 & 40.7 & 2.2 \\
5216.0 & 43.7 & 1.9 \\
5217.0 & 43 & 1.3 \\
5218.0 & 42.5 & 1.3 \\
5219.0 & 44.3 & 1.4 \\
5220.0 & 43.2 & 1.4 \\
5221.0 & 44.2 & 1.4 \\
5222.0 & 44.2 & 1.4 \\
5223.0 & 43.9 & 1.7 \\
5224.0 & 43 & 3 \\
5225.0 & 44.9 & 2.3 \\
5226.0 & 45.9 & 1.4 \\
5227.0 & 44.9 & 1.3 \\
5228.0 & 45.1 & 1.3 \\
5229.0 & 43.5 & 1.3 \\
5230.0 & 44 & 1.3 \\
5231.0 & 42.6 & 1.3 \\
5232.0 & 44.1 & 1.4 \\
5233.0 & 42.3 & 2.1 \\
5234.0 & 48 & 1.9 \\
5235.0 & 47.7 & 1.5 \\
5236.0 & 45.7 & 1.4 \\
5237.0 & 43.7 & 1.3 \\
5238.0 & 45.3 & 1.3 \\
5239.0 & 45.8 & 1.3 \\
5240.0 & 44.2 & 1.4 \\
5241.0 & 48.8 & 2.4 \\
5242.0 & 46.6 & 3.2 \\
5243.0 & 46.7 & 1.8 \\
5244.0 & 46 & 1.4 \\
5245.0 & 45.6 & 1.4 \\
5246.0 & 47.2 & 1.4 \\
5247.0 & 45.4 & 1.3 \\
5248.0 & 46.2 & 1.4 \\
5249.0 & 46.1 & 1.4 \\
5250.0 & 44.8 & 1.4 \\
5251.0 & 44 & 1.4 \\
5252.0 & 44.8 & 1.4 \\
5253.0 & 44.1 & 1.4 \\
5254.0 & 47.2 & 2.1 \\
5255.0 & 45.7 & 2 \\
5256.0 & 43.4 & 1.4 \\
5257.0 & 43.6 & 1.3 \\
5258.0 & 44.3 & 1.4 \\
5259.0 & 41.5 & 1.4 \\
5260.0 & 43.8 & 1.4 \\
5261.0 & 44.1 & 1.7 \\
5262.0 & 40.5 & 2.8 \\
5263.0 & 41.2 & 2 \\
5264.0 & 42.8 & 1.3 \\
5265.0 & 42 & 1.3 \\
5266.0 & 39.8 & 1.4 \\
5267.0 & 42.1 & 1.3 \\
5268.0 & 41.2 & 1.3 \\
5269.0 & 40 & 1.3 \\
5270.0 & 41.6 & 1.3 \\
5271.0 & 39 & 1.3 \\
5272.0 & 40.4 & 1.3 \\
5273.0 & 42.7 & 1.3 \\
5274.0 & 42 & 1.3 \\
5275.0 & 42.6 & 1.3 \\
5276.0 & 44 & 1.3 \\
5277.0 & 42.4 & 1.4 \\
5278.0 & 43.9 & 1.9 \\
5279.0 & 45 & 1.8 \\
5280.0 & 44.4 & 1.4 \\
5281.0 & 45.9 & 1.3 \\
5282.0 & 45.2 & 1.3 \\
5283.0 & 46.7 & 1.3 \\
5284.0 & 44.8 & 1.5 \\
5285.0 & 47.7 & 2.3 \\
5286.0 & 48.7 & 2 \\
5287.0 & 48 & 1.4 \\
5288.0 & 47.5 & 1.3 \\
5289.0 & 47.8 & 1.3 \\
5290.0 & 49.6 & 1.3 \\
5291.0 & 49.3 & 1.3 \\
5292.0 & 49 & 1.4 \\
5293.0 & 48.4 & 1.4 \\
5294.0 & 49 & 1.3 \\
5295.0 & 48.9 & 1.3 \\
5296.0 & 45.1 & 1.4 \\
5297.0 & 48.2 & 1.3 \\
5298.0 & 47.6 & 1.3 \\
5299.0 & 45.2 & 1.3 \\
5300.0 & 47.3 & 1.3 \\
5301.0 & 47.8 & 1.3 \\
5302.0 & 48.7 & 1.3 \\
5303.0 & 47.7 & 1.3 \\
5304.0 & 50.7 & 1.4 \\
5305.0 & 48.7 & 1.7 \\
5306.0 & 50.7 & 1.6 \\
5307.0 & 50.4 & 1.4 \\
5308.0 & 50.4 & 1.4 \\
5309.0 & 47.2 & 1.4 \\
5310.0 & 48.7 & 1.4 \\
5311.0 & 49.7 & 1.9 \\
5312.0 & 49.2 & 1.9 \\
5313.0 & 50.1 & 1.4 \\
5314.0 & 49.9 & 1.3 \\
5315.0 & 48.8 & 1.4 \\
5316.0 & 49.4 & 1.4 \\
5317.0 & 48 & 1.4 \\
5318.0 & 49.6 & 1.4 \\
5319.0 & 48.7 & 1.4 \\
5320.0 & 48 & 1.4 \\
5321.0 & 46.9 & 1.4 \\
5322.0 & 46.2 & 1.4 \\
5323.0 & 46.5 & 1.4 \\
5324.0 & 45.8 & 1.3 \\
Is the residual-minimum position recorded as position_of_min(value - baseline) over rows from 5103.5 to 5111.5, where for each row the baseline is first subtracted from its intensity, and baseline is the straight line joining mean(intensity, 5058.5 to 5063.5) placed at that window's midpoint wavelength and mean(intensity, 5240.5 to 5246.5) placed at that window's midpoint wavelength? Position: 5109.0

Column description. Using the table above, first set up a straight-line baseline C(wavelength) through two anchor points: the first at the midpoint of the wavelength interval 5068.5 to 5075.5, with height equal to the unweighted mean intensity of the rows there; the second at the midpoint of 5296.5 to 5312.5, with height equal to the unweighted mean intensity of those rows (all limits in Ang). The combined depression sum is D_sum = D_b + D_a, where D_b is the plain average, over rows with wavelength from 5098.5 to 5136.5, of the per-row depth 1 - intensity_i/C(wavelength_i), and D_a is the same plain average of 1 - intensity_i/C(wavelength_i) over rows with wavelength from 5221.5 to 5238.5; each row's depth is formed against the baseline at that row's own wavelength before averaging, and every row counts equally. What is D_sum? 0.080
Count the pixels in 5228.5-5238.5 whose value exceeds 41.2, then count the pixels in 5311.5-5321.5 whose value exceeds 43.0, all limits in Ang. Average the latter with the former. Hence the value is 10.0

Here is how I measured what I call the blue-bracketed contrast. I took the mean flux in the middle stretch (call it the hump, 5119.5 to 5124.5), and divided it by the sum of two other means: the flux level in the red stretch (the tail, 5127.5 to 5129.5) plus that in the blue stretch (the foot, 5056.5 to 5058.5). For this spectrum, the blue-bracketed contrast 0.485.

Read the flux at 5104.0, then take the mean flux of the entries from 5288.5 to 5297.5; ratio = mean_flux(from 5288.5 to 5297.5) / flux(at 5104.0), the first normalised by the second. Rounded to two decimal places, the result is 1.19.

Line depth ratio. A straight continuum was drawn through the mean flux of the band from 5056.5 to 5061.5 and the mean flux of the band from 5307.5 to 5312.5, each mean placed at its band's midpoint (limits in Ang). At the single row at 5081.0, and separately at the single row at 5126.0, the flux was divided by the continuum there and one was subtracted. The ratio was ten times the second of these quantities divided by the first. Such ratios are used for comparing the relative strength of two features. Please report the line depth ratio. 27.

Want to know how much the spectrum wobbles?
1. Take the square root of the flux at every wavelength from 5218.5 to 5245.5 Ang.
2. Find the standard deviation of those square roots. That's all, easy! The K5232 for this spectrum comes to 0.12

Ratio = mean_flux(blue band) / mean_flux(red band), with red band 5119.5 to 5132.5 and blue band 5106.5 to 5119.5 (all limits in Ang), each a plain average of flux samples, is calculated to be 1.04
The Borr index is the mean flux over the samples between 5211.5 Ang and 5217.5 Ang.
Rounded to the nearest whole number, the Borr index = 42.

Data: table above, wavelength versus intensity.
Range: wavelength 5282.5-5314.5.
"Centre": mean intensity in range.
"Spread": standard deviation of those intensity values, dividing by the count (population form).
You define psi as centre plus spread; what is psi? 50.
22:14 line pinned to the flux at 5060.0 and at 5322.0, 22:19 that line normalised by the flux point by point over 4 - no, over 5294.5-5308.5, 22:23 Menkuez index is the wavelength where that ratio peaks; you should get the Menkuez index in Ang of 5296.0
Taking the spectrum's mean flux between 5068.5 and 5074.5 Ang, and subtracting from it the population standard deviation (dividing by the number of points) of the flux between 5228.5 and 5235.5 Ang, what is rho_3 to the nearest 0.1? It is 40.0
